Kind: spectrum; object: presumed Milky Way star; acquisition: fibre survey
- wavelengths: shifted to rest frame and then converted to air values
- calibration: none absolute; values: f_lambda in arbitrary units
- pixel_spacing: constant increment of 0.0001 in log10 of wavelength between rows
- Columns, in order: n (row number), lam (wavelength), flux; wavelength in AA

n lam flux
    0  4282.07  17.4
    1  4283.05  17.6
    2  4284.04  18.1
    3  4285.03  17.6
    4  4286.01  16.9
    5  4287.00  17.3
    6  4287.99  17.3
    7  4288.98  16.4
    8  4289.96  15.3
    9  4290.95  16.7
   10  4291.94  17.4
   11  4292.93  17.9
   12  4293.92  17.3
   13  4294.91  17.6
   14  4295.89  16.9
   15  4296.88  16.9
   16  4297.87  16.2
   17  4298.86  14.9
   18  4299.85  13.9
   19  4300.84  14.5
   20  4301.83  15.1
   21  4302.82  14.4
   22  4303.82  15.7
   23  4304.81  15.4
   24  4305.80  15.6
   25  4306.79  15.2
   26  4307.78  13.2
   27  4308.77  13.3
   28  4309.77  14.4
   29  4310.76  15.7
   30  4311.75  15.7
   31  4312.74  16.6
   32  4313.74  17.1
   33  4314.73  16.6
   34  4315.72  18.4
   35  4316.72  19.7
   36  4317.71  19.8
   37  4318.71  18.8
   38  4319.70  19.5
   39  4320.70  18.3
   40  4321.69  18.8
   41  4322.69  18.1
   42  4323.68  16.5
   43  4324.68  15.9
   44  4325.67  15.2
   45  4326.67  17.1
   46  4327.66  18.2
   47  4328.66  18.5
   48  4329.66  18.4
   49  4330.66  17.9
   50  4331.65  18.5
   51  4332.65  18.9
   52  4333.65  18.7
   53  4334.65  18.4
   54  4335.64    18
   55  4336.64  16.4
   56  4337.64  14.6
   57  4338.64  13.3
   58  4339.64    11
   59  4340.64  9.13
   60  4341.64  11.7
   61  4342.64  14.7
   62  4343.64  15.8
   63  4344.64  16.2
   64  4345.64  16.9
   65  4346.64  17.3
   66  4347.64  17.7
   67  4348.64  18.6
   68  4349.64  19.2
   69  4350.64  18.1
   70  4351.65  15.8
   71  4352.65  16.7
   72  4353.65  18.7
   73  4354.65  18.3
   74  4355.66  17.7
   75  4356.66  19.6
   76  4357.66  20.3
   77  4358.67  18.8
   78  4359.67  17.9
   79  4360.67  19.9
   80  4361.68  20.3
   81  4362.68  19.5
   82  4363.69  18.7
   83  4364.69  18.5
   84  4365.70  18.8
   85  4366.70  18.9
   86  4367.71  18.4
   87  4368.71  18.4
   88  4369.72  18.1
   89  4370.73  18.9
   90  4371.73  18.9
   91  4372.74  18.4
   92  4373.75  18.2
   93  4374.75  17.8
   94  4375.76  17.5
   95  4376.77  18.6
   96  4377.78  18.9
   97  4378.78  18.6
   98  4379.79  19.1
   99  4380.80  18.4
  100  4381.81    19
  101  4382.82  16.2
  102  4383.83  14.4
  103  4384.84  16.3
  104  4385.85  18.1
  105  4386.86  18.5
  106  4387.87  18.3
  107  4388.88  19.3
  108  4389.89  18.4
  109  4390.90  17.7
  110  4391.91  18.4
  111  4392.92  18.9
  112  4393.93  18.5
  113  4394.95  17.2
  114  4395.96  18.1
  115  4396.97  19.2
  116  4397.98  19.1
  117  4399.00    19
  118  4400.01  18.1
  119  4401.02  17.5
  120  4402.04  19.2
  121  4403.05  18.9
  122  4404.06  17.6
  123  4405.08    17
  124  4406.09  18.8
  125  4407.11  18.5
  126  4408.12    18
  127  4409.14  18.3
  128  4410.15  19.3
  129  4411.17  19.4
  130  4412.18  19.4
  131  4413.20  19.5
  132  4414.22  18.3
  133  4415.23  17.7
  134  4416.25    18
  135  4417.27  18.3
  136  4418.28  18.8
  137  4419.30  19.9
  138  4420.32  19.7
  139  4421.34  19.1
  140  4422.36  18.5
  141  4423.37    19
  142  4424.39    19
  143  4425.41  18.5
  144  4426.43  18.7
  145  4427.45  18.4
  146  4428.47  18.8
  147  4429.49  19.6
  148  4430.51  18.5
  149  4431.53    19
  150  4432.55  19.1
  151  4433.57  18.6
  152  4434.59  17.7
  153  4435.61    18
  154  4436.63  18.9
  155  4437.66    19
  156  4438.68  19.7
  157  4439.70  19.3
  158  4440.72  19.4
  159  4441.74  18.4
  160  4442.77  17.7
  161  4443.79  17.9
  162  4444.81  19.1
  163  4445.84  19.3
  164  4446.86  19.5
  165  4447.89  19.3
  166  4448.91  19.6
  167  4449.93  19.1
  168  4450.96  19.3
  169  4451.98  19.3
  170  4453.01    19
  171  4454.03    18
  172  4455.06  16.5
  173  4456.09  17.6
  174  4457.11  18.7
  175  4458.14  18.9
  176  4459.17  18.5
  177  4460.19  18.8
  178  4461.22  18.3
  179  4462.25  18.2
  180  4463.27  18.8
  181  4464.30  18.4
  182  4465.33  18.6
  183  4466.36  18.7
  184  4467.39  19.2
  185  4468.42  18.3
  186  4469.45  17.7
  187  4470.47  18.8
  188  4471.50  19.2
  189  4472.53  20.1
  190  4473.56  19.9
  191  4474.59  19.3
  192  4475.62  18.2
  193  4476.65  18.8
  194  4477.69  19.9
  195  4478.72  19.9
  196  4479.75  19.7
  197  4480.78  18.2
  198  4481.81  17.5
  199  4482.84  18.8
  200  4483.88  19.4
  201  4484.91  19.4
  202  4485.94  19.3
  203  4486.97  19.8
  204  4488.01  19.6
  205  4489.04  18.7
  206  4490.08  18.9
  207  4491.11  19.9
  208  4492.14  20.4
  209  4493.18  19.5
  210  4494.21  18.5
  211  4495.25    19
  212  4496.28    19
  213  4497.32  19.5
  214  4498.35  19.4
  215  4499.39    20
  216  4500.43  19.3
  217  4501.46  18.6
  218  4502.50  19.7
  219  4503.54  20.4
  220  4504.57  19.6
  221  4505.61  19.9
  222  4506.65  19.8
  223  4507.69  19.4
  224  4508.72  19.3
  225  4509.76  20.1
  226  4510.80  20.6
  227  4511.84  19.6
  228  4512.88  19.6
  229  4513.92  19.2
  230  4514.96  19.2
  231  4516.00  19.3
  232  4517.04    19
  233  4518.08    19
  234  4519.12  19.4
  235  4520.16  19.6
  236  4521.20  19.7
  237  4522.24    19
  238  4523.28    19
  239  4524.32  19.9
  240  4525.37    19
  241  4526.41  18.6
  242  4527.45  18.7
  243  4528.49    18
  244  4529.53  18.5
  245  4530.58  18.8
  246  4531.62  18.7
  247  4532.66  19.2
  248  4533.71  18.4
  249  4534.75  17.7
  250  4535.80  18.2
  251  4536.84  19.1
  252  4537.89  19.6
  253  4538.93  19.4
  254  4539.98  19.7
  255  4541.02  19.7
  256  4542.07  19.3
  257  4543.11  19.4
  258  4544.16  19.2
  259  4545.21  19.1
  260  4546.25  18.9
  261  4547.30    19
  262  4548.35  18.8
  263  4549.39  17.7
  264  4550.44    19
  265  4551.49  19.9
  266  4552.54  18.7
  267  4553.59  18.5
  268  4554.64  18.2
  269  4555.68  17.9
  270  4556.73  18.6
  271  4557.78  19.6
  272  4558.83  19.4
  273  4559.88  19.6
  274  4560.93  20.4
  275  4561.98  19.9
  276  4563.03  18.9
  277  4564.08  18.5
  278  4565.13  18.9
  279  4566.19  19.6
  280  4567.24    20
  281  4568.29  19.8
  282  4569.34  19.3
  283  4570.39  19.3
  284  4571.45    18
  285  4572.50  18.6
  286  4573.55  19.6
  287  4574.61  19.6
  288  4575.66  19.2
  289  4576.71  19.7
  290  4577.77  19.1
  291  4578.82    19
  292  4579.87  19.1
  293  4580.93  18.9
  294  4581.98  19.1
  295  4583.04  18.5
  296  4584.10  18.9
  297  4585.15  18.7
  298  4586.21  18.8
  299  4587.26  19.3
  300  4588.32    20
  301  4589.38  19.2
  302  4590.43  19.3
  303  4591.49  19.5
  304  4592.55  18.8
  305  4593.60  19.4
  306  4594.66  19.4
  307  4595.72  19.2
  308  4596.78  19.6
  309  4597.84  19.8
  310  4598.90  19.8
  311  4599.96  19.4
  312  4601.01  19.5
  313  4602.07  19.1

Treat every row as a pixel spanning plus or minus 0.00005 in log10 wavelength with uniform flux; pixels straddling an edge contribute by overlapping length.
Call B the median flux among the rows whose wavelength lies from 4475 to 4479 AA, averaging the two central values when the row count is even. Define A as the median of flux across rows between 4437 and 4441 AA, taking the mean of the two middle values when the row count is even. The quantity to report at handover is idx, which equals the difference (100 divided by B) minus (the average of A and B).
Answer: -14.2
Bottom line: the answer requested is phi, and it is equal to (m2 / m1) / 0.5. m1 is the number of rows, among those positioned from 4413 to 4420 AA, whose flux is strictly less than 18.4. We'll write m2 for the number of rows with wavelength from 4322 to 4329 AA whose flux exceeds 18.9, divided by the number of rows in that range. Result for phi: 0.00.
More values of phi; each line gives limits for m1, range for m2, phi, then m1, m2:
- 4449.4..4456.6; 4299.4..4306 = 0.00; 3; 0.0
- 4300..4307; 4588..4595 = 0.24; 7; 0.9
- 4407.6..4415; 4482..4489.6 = 0.48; 3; 0.7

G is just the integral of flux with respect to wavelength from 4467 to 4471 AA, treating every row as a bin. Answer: 74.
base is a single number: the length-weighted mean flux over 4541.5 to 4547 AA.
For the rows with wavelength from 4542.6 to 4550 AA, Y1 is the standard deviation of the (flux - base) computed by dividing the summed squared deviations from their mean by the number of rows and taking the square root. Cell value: 0.51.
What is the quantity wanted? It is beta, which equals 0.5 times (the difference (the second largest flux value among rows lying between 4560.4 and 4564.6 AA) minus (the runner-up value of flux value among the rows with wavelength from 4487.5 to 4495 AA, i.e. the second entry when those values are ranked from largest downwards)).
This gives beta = 0.0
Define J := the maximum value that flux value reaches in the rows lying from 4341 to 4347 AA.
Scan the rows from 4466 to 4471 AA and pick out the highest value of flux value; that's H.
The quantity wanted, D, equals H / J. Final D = 1.11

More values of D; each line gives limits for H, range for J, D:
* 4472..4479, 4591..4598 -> 1.02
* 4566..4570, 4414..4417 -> 1.09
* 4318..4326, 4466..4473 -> 0.97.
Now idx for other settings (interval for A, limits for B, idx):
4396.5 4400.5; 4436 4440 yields -13.9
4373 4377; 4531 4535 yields -12.9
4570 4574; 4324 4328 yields -11.7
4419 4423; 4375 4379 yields -13.6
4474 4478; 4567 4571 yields -14.2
